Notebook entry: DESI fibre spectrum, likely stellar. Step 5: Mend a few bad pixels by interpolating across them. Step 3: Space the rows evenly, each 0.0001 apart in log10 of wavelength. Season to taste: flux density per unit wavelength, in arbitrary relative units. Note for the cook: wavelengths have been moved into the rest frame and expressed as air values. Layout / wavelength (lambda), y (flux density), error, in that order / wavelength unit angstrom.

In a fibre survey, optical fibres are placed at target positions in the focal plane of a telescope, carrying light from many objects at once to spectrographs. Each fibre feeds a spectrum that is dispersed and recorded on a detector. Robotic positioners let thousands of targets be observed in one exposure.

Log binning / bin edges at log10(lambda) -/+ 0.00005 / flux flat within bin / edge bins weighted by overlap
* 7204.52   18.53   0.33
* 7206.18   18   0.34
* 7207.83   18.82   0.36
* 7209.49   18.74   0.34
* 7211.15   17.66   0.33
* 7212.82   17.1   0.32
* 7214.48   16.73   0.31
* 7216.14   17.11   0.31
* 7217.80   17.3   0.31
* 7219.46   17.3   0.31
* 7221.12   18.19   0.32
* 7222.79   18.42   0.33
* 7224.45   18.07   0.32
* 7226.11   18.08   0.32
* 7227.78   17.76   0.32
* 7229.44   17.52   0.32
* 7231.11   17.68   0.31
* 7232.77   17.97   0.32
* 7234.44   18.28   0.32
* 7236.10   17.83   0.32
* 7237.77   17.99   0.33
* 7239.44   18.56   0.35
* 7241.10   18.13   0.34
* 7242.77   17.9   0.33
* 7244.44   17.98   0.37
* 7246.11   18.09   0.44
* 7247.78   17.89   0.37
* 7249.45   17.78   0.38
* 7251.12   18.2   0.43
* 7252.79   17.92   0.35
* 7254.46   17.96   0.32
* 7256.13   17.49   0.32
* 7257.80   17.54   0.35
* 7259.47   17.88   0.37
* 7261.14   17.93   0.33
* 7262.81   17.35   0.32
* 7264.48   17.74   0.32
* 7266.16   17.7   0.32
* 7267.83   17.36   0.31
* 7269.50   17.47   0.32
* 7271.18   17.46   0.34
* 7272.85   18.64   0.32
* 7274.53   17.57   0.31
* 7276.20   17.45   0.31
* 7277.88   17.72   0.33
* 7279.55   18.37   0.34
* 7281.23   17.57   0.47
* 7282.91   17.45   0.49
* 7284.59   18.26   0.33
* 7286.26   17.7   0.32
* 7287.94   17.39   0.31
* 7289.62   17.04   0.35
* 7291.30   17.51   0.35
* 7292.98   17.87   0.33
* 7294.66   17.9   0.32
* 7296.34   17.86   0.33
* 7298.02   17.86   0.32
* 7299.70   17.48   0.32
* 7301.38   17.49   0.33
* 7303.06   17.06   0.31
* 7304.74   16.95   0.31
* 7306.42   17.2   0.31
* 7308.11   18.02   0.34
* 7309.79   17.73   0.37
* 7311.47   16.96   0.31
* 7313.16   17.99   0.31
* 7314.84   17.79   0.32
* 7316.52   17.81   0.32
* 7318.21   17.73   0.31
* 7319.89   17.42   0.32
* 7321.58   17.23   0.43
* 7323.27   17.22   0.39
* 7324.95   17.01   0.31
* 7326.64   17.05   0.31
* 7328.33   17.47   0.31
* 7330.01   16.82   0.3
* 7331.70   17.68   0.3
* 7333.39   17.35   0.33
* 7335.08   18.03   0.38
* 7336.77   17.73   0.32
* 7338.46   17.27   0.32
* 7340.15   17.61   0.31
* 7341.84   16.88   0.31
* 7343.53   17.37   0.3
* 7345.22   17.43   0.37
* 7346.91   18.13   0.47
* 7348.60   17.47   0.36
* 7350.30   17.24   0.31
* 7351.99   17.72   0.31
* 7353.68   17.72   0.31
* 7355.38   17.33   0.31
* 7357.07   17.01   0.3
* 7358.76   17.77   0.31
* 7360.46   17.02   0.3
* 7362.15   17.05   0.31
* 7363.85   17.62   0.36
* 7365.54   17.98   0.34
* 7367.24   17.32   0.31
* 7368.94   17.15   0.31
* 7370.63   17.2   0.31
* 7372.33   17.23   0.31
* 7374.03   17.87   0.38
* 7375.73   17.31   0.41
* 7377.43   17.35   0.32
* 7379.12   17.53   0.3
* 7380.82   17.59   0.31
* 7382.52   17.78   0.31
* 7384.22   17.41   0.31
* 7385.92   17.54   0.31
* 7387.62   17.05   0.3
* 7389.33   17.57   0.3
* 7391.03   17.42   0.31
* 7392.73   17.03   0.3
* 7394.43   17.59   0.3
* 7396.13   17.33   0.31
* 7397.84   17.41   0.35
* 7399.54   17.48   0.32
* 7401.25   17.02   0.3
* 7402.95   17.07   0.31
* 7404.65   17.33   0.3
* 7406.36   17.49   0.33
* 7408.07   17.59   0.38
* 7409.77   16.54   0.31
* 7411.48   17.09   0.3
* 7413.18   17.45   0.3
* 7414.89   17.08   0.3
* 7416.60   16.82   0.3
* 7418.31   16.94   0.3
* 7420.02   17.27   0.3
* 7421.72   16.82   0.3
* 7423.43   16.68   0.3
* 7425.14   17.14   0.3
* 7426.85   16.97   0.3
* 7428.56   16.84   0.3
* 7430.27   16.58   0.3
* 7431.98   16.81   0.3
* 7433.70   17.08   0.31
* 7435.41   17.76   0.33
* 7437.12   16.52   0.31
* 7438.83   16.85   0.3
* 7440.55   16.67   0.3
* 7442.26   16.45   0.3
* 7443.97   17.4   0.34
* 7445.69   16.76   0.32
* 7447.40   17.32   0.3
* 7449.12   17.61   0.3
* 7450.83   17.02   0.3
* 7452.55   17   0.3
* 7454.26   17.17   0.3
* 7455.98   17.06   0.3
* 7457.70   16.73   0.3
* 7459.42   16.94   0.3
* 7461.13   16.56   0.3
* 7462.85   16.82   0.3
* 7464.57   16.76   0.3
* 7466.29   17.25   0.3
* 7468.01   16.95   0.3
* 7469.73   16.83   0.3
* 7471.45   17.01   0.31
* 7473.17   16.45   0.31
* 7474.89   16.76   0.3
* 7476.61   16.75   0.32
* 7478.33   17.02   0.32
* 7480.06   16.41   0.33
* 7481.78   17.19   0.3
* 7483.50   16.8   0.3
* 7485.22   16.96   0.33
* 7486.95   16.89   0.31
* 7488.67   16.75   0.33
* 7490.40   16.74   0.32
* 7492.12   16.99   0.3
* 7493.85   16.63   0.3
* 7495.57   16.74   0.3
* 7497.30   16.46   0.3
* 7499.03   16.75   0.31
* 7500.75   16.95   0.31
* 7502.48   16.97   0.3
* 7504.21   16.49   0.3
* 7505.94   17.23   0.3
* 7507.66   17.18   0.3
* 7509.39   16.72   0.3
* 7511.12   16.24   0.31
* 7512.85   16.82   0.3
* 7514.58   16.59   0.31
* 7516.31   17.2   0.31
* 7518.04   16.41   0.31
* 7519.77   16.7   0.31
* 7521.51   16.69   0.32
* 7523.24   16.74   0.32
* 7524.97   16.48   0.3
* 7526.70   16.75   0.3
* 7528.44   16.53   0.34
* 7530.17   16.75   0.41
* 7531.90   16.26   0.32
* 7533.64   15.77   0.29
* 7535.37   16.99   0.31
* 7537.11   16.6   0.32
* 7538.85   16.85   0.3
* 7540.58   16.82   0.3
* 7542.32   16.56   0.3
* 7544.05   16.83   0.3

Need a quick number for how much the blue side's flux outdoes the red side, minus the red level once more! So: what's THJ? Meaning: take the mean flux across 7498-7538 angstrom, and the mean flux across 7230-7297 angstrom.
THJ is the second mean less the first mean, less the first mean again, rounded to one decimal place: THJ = -15.6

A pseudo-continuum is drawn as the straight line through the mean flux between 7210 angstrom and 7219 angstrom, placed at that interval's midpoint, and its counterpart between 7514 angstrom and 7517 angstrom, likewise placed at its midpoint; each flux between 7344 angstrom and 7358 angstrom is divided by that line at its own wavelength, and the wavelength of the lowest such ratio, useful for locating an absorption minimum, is 7357.07 angstrom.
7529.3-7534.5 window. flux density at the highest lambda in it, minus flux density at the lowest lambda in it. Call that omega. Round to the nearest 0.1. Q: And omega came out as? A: -1.0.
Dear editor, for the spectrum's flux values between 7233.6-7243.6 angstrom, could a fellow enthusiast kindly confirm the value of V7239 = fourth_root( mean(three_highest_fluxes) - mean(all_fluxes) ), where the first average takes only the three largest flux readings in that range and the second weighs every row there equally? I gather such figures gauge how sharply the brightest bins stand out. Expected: 0.68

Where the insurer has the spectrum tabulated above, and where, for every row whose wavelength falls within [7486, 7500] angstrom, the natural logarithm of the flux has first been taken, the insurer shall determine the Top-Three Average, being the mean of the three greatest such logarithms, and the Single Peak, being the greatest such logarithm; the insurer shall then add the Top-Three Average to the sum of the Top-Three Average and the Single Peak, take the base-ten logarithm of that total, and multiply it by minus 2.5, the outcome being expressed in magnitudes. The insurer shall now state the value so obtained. -2.32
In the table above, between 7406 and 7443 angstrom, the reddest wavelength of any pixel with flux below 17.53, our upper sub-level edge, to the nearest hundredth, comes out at 7442.26 angstrom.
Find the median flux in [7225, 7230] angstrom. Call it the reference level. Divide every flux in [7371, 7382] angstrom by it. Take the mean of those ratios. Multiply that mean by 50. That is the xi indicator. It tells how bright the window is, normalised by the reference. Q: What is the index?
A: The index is 49.2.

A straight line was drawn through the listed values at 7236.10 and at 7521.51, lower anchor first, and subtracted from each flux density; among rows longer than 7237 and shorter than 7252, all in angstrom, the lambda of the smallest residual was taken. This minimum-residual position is 7249.45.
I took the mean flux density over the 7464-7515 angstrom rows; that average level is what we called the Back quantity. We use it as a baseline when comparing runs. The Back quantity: 16.8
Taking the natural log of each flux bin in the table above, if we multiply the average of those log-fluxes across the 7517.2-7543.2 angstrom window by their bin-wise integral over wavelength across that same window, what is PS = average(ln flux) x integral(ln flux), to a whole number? 205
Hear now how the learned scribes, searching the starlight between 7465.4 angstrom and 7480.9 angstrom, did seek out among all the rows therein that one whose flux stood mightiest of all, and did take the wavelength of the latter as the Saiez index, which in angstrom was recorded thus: 7466.29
